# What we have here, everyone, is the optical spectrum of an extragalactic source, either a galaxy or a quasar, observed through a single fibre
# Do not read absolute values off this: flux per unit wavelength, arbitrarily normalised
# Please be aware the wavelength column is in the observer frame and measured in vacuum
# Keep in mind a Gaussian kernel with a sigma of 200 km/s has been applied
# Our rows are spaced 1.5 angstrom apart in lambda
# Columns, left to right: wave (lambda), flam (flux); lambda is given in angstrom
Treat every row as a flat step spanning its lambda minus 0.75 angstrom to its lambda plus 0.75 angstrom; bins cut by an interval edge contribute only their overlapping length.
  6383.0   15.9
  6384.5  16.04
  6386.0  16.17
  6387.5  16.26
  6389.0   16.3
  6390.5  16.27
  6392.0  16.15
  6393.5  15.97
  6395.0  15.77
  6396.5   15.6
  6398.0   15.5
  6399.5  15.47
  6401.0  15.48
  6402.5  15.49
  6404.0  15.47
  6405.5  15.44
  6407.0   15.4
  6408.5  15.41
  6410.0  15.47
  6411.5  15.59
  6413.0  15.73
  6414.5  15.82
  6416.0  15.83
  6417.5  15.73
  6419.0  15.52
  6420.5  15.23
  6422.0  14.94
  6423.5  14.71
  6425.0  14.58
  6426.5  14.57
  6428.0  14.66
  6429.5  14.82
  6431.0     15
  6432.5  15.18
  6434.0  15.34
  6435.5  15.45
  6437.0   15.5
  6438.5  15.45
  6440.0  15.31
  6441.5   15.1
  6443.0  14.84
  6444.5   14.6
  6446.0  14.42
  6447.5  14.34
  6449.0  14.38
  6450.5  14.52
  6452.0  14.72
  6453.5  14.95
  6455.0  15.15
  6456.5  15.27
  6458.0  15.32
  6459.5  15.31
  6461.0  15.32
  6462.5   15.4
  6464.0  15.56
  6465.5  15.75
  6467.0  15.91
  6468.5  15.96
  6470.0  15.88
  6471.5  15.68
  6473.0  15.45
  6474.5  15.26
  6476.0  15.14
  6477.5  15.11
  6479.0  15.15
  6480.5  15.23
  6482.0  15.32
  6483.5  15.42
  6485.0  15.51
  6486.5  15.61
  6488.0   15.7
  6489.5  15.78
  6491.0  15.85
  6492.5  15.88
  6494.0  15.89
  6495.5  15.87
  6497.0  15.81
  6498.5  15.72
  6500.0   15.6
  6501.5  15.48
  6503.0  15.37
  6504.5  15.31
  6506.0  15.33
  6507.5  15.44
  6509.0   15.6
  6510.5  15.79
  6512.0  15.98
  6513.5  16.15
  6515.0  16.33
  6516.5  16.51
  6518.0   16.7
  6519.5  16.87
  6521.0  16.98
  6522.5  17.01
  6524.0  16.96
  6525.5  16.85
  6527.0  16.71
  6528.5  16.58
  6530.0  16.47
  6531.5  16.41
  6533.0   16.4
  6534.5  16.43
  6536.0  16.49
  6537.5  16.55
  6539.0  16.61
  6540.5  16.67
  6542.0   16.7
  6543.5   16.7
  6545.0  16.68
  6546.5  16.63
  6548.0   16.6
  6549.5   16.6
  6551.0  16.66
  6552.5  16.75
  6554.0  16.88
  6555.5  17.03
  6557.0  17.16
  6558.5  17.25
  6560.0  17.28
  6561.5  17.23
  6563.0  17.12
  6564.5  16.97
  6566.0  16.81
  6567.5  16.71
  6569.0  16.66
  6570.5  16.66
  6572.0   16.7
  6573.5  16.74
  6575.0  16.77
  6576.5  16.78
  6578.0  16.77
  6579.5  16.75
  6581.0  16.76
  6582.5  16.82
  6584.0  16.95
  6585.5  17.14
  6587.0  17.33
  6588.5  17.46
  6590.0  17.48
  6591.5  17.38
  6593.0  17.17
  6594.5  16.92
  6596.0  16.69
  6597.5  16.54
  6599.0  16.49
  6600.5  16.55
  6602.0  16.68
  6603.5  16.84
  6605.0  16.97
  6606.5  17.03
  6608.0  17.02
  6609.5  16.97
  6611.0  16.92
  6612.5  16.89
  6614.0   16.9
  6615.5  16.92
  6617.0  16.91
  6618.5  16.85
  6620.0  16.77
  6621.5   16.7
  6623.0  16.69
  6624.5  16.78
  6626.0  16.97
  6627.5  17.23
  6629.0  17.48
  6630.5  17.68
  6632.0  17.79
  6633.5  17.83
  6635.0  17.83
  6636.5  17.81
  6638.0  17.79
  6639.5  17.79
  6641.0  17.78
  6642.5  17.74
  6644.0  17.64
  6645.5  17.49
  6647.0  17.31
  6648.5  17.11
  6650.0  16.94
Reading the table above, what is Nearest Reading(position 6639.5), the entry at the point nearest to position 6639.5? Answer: 17.79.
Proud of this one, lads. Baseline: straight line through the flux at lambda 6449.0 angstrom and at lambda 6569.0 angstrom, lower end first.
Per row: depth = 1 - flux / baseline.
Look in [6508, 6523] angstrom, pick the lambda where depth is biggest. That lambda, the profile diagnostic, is 6509.0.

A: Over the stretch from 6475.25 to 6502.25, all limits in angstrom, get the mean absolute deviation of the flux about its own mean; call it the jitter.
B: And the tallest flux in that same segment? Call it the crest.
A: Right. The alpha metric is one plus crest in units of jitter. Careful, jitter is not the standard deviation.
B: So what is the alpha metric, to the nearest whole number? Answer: 69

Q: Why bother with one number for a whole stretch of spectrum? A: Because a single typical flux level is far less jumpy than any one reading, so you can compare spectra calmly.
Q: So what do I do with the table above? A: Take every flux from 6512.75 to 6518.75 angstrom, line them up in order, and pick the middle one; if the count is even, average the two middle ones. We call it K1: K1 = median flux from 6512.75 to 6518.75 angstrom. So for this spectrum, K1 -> 16.4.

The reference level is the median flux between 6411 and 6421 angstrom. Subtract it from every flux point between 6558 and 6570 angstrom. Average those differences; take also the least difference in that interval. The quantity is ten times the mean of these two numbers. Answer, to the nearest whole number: 11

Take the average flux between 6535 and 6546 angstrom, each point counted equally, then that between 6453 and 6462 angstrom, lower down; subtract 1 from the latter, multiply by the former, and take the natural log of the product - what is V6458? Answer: 5.47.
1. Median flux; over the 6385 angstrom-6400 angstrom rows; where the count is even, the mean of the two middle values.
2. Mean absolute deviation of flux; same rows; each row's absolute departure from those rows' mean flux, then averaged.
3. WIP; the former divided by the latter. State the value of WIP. 56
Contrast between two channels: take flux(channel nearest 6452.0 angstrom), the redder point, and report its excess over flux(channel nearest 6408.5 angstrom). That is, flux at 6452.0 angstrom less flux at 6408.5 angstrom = -0.69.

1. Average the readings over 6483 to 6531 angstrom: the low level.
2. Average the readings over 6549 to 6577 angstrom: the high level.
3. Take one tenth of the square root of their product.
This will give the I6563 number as 1.65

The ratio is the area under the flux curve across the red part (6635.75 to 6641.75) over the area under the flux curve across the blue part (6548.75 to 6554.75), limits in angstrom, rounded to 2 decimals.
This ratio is 1.06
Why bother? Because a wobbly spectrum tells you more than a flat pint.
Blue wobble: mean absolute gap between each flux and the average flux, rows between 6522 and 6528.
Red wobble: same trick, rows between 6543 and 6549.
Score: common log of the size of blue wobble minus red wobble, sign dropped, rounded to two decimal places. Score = -1.19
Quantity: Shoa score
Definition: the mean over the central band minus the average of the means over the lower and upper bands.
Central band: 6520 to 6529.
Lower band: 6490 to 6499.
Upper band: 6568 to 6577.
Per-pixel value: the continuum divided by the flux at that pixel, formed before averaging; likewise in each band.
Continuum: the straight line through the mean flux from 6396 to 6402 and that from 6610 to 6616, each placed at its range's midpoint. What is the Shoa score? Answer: -0.04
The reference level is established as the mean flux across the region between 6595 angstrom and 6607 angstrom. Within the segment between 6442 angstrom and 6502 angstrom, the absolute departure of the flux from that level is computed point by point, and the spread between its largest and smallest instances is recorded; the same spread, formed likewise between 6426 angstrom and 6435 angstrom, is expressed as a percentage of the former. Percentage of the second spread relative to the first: 48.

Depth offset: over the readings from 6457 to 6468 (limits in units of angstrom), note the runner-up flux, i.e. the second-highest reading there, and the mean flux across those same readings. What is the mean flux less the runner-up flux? -0.24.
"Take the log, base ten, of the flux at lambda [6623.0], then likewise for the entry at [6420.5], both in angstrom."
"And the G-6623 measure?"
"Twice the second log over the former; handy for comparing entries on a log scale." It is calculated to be 1.93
